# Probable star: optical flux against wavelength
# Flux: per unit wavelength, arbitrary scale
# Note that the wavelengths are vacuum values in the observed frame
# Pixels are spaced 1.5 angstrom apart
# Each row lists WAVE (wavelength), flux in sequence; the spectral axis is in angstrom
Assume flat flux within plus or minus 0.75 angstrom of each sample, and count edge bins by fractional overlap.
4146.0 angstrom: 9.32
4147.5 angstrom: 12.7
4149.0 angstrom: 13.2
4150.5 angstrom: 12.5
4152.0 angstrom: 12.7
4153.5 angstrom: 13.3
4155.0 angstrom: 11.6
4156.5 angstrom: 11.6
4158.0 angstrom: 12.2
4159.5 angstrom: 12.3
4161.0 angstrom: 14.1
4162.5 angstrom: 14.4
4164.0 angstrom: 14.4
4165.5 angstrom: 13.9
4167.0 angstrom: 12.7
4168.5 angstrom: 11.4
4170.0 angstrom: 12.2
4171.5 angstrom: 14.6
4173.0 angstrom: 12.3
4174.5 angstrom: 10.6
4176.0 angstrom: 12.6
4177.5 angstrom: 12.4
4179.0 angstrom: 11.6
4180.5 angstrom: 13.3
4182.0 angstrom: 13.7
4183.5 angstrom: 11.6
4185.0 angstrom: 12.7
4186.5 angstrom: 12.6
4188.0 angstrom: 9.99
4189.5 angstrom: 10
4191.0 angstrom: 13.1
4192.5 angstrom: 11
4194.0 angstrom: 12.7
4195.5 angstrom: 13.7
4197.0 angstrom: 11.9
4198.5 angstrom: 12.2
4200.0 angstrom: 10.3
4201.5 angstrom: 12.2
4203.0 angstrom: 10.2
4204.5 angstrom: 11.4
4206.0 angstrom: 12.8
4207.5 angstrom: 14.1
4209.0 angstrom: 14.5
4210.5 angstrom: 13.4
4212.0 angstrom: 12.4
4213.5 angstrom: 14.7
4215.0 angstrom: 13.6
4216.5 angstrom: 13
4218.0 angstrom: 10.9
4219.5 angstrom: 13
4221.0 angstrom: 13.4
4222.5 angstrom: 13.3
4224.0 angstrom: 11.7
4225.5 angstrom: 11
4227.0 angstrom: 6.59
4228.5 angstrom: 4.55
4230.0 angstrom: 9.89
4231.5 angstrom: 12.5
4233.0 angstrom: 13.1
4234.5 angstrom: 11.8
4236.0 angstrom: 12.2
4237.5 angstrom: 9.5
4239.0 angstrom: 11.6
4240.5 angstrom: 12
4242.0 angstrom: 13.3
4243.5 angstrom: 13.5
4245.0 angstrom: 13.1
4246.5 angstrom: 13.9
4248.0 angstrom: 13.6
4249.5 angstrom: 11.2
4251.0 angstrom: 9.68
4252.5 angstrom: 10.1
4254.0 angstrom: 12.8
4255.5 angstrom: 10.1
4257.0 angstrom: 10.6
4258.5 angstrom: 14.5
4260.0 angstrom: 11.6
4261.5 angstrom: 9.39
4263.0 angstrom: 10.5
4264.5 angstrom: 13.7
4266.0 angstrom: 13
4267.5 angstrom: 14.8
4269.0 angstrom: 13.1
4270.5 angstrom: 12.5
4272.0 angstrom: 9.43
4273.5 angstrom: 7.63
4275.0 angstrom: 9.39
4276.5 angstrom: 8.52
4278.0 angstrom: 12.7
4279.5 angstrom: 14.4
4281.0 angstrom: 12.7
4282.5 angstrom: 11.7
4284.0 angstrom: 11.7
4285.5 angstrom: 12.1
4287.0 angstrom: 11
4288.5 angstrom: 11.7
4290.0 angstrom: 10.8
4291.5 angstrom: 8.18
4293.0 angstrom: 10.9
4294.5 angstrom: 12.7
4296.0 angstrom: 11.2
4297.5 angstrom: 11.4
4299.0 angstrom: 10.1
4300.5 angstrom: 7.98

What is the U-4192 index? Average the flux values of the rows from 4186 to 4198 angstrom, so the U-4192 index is 11.9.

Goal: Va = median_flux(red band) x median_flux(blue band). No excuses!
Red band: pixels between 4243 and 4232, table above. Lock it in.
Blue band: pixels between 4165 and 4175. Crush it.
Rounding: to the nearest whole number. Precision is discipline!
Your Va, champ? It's 148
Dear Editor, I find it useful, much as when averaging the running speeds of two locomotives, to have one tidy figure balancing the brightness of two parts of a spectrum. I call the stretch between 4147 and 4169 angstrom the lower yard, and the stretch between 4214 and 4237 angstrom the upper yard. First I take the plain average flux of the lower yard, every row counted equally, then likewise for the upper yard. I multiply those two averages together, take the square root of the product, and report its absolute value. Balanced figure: 12.1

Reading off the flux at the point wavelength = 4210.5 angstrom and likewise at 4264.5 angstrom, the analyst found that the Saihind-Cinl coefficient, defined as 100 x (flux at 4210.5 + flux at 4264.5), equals 2710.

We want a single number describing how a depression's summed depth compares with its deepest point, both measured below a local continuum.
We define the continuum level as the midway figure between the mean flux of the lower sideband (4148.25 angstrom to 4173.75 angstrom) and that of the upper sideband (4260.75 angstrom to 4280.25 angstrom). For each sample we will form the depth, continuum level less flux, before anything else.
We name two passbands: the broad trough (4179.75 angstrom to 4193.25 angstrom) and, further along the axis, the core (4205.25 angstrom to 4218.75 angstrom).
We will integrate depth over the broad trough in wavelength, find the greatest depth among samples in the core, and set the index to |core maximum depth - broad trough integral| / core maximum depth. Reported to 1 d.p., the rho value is 1.0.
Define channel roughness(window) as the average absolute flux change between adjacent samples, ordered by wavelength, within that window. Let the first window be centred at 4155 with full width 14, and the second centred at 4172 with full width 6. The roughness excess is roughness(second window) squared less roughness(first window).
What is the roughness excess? 3.8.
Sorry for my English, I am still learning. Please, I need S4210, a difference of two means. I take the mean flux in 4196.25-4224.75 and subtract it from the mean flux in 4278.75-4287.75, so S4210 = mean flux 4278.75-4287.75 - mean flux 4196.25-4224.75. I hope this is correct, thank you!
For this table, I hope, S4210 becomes -0.31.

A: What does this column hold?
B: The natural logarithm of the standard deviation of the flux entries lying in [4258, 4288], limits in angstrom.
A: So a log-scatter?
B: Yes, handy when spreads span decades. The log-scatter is 0.7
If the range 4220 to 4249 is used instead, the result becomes 0.9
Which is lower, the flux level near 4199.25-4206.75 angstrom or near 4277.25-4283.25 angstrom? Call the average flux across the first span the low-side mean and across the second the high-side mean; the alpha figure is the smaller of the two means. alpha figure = 11.4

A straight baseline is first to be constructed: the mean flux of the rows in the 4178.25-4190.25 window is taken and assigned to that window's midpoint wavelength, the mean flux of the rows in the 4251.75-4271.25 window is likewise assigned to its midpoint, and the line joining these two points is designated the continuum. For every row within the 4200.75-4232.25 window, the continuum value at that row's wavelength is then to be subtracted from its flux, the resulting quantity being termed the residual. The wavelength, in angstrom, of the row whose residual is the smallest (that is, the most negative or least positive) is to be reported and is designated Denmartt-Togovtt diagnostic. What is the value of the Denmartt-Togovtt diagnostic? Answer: 4228.5 angstrom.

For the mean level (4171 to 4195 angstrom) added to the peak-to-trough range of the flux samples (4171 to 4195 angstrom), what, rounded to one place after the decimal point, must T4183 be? 16.8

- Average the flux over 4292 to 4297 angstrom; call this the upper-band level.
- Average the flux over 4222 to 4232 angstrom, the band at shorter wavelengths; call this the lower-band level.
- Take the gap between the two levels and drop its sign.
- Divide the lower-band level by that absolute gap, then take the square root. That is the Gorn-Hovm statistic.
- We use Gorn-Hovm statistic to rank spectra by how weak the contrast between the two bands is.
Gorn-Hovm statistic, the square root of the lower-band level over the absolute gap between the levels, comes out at 2.4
